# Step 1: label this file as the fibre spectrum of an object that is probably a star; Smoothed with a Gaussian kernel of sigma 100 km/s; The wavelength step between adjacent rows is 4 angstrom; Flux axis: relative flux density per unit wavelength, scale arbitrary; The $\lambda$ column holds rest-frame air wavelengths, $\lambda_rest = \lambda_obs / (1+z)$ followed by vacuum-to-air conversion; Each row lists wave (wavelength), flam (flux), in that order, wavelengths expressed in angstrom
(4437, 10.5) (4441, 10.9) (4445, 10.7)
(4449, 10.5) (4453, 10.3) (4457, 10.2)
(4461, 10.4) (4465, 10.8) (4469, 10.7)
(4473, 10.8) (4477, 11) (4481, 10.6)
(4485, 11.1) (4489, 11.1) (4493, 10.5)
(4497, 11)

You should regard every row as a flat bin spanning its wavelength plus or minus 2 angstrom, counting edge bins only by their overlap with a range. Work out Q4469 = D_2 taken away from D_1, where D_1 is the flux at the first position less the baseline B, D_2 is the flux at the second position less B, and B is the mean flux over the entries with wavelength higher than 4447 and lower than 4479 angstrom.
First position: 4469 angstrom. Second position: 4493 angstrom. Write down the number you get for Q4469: 0.2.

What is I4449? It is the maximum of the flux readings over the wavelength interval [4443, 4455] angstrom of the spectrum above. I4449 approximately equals 10.7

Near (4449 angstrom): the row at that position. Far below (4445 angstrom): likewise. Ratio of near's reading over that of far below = 0.98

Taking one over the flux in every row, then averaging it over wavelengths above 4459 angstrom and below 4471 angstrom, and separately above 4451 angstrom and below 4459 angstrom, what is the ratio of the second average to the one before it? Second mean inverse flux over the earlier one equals 1.04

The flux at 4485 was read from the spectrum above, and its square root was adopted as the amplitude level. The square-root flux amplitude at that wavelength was 3.33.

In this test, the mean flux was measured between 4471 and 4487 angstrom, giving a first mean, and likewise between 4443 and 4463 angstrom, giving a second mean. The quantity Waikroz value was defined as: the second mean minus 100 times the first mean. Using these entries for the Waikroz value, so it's -1077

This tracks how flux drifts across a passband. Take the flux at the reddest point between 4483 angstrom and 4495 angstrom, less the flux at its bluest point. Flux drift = -0.60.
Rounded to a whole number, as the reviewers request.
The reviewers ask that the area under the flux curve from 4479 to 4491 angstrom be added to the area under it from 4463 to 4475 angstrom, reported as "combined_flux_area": 260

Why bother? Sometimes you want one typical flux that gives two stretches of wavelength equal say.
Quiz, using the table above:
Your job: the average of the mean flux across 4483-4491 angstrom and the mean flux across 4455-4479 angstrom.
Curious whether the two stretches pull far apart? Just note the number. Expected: 10.9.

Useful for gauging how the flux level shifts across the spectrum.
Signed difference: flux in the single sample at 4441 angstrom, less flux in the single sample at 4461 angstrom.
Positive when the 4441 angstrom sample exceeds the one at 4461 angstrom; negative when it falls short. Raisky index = 0.50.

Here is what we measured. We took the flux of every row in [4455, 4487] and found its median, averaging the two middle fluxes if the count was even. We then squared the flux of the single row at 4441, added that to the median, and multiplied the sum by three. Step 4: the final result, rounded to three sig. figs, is 389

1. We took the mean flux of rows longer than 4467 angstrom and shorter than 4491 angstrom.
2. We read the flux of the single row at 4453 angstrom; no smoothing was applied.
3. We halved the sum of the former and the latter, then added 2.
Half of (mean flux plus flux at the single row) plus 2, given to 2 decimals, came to 12.59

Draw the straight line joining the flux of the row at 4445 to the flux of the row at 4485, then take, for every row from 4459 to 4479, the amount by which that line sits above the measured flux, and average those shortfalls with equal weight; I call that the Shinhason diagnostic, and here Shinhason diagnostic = 0.20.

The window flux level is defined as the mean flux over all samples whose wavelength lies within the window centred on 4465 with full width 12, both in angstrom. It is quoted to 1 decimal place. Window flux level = 10.6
